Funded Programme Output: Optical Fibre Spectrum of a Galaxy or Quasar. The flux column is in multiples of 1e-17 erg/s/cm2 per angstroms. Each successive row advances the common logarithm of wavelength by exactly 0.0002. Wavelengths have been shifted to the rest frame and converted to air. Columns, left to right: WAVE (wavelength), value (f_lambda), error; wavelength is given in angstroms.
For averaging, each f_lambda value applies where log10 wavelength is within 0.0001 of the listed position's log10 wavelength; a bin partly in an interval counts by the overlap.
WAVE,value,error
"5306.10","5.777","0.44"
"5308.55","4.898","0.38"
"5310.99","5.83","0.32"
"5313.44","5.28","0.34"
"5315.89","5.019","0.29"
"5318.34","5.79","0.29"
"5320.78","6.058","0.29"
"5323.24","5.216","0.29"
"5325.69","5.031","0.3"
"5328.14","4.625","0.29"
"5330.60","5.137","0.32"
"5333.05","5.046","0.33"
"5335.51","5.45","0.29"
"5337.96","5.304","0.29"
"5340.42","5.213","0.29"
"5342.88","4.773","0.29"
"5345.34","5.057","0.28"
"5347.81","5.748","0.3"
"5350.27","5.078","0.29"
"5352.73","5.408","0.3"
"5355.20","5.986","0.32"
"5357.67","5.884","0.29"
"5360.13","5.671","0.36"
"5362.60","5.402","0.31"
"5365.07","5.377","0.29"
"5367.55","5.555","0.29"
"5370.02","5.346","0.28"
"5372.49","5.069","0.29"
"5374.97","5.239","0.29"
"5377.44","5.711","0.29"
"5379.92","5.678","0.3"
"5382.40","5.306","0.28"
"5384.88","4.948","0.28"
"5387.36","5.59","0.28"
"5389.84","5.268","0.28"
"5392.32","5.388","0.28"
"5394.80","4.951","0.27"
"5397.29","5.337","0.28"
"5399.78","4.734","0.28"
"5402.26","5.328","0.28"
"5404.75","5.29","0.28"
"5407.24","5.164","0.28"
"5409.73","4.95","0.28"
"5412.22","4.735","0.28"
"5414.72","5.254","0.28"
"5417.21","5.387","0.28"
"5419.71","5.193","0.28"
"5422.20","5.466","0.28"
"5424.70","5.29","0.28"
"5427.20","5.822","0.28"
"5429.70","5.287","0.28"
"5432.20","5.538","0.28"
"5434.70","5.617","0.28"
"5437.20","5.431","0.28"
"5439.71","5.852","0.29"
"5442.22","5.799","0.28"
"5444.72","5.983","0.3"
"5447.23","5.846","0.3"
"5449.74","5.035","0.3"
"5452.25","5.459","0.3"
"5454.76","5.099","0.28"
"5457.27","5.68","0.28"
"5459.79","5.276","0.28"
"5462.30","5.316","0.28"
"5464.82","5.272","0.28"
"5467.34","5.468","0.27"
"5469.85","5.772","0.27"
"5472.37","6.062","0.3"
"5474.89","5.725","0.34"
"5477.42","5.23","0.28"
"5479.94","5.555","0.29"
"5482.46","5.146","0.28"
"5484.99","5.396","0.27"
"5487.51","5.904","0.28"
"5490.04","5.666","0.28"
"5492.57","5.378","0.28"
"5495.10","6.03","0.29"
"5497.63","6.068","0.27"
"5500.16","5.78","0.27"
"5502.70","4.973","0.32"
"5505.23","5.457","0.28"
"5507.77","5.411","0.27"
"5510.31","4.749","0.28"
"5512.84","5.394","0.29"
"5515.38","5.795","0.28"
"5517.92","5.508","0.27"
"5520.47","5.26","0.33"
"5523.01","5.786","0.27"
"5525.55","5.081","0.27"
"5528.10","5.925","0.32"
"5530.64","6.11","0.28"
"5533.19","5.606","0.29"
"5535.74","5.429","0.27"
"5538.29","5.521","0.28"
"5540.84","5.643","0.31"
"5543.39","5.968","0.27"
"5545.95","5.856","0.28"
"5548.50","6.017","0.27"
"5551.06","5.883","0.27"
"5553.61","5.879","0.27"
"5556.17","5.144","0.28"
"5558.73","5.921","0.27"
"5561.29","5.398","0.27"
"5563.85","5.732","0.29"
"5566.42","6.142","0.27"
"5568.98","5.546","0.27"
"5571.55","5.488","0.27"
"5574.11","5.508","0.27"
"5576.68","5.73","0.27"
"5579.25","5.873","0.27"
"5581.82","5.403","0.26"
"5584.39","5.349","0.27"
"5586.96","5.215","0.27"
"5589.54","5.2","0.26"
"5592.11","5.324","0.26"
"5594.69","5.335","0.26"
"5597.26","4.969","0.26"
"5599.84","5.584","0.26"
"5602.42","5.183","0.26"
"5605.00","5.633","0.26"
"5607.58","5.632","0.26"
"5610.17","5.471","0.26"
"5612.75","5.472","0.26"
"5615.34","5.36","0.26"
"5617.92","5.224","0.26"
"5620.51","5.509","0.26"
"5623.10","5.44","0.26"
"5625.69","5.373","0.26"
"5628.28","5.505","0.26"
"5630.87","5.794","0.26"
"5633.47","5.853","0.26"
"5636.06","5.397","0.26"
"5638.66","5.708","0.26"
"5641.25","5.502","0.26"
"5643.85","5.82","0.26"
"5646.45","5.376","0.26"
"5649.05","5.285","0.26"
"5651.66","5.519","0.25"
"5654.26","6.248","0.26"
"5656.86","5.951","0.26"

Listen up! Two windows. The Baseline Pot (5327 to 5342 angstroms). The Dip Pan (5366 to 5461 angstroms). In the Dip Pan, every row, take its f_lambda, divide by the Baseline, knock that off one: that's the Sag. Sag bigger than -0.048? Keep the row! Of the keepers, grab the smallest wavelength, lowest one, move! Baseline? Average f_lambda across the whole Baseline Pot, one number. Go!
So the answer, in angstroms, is 5370.02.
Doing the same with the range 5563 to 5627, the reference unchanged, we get 5584.39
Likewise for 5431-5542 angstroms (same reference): 5449.74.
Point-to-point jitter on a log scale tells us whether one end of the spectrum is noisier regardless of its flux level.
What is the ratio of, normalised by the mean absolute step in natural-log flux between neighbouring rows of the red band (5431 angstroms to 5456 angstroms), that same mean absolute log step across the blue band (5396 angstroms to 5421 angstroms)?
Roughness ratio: 1.1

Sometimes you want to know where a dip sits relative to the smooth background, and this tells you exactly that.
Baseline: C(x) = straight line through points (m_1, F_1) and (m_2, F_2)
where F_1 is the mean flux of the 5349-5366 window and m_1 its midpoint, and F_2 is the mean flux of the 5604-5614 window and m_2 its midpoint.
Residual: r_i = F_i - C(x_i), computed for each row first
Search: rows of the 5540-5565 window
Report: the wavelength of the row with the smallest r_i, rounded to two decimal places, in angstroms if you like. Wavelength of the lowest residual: 5556.17 angstroms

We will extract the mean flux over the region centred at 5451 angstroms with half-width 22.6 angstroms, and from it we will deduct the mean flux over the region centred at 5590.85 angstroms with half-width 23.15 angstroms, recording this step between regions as 0.10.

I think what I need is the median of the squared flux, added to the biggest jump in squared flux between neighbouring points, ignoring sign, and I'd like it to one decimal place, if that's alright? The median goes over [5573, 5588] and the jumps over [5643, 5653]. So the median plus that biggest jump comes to 34.7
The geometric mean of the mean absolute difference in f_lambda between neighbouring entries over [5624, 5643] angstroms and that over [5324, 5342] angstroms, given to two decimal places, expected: 0.26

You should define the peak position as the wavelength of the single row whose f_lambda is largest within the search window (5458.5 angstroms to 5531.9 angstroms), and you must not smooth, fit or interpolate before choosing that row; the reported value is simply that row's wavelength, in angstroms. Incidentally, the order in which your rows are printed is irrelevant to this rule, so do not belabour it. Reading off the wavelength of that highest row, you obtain 5530.64 angstroms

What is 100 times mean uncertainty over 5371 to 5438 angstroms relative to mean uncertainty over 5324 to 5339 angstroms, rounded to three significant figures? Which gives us 92.8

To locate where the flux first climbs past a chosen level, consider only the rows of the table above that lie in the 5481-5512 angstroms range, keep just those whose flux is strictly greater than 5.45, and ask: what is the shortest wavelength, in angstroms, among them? 5487.51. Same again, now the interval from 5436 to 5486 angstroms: 5439.71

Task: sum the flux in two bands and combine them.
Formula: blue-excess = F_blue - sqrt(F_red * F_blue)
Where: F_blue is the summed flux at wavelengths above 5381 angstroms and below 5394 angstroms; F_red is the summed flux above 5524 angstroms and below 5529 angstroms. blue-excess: 9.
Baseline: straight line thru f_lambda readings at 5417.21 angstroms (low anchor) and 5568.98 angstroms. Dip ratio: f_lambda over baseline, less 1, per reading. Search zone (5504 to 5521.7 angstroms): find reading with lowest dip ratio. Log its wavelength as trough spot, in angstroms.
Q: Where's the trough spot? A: 5510.31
